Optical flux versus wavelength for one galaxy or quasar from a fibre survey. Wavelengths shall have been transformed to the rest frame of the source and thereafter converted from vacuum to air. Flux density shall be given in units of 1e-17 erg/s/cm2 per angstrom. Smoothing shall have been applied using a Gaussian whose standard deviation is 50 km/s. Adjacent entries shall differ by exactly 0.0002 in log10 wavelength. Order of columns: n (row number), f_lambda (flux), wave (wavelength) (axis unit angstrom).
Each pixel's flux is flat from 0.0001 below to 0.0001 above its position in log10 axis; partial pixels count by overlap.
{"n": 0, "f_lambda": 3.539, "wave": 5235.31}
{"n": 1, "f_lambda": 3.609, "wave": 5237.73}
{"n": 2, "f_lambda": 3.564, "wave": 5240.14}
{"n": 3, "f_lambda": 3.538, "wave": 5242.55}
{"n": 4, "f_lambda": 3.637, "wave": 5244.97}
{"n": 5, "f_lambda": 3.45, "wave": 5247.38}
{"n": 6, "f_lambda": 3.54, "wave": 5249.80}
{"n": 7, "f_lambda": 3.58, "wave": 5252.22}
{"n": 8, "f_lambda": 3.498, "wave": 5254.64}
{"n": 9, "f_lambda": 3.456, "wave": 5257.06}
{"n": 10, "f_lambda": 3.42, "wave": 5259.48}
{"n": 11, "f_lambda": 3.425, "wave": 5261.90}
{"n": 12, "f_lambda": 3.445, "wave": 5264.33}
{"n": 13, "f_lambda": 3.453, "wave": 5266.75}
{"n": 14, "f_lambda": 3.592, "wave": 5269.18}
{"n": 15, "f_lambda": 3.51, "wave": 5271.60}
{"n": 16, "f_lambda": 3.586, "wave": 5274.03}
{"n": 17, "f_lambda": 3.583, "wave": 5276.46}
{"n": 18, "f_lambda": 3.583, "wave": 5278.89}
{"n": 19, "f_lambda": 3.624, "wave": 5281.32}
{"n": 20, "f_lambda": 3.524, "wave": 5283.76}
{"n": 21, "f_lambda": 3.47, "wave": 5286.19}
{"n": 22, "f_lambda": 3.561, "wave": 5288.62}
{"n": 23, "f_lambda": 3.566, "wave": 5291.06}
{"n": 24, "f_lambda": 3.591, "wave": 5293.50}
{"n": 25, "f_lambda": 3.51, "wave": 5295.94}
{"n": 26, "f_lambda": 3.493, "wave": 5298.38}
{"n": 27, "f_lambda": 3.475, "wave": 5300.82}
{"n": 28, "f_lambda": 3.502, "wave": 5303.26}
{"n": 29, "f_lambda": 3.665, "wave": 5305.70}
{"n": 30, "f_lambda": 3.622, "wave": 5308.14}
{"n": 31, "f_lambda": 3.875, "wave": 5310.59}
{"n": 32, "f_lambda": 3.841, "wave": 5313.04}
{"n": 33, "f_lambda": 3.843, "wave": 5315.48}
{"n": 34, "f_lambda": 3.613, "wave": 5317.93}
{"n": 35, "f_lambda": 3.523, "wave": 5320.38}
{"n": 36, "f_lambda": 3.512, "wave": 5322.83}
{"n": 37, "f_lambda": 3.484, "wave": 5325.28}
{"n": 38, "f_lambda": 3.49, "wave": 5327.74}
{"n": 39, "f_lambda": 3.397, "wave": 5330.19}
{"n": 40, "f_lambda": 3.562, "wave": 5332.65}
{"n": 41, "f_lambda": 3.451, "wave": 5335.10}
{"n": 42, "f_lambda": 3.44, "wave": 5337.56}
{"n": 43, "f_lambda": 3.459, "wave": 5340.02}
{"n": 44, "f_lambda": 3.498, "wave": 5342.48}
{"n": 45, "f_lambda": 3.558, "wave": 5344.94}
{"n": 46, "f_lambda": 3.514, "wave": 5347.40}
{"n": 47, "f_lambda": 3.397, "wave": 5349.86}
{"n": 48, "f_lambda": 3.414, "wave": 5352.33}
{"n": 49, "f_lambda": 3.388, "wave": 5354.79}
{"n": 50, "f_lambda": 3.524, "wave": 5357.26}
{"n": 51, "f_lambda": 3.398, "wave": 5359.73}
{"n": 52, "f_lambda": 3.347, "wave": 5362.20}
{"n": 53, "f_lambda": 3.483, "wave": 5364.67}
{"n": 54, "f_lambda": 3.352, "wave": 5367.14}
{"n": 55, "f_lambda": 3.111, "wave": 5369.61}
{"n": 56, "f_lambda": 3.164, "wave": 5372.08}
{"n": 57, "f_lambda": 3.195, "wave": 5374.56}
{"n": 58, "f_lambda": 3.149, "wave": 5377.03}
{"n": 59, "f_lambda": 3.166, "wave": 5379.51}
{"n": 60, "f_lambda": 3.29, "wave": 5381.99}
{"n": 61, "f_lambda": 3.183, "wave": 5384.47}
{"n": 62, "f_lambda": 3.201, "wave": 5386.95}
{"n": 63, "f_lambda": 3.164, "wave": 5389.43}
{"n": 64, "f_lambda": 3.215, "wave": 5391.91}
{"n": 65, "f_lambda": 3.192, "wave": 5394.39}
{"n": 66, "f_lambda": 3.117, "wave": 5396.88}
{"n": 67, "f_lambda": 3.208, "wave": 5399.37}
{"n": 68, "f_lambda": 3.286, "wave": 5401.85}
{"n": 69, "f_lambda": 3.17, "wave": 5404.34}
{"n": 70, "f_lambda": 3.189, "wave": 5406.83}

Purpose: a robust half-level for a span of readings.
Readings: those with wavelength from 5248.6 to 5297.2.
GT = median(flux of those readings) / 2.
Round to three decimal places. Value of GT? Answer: 1.766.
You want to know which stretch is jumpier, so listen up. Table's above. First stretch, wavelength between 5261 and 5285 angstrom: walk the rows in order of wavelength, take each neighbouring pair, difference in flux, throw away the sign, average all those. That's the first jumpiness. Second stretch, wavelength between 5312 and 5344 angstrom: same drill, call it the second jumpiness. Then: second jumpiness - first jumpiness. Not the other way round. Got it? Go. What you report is 0.015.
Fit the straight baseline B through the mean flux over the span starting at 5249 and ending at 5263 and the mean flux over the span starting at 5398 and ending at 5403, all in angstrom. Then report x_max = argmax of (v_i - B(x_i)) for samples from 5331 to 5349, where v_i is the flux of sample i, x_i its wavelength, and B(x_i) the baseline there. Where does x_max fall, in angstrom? 5344.94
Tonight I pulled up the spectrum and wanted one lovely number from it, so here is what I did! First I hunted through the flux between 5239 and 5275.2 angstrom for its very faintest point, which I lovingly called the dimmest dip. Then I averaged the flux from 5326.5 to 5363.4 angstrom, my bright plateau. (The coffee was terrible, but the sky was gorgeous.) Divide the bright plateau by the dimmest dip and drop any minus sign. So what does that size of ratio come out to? 1.010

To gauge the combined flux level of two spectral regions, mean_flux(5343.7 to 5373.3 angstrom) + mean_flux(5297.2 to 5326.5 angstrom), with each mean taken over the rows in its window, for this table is 7.01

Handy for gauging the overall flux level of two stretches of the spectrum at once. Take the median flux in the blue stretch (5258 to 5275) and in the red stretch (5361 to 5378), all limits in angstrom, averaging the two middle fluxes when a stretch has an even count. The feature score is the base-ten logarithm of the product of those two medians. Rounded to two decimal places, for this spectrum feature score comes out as 1.04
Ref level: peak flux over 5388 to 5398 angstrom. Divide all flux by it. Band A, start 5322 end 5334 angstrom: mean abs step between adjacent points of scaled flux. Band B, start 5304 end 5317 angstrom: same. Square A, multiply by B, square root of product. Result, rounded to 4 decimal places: 0.0036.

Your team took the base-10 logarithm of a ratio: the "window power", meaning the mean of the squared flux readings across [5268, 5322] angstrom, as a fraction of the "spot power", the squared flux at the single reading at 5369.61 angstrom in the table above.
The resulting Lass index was 0.13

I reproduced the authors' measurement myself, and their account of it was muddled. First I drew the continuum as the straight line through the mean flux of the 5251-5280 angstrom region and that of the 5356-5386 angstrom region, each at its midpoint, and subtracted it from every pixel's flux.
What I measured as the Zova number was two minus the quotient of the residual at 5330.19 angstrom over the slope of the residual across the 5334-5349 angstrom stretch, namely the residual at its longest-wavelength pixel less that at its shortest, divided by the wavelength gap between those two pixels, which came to -2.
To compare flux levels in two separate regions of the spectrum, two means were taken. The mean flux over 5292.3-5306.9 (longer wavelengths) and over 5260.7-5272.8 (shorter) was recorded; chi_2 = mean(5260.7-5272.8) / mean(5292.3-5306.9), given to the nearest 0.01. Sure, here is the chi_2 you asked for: 0.98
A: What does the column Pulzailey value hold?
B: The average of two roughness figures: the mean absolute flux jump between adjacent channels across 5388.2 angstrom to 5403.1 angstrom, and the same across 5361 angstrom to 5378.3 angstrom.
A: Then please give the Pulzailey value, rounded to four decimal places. 0.0850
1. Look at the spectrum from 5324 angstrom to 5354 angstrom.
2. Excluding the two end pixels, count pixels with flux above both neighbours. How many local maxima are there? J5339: 3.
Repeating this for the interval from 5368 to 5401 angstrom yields 4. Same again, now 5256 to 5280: 2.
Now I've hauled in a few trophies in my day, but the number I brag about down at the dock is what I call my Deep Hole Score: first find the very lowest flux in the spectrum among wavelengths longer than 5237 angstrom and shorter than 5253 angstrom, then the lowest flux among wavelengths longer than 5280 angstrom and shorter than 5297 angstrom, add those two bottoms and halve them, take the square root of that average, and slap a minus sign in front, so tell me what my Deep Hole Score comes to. -1.86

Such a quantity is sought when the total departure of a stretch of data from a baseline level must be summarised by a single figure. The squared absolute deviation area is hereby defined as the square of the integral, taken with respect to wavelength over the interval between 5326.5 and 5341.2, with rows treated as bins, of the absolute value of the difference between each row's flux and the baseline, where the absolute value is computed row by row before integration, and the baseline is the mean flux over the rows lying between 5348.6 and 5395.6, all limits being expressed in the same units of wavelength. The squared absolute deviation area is 7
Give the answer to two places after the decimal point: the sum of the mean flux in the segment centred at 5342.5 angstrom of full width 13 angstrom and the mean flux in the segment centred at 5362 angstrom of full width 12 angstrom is 6.91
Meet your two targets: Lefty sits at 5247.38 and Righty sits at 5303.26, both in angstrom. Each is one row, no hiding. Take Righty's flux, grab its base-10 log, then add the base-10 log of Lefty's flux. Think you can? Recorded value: 1.08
